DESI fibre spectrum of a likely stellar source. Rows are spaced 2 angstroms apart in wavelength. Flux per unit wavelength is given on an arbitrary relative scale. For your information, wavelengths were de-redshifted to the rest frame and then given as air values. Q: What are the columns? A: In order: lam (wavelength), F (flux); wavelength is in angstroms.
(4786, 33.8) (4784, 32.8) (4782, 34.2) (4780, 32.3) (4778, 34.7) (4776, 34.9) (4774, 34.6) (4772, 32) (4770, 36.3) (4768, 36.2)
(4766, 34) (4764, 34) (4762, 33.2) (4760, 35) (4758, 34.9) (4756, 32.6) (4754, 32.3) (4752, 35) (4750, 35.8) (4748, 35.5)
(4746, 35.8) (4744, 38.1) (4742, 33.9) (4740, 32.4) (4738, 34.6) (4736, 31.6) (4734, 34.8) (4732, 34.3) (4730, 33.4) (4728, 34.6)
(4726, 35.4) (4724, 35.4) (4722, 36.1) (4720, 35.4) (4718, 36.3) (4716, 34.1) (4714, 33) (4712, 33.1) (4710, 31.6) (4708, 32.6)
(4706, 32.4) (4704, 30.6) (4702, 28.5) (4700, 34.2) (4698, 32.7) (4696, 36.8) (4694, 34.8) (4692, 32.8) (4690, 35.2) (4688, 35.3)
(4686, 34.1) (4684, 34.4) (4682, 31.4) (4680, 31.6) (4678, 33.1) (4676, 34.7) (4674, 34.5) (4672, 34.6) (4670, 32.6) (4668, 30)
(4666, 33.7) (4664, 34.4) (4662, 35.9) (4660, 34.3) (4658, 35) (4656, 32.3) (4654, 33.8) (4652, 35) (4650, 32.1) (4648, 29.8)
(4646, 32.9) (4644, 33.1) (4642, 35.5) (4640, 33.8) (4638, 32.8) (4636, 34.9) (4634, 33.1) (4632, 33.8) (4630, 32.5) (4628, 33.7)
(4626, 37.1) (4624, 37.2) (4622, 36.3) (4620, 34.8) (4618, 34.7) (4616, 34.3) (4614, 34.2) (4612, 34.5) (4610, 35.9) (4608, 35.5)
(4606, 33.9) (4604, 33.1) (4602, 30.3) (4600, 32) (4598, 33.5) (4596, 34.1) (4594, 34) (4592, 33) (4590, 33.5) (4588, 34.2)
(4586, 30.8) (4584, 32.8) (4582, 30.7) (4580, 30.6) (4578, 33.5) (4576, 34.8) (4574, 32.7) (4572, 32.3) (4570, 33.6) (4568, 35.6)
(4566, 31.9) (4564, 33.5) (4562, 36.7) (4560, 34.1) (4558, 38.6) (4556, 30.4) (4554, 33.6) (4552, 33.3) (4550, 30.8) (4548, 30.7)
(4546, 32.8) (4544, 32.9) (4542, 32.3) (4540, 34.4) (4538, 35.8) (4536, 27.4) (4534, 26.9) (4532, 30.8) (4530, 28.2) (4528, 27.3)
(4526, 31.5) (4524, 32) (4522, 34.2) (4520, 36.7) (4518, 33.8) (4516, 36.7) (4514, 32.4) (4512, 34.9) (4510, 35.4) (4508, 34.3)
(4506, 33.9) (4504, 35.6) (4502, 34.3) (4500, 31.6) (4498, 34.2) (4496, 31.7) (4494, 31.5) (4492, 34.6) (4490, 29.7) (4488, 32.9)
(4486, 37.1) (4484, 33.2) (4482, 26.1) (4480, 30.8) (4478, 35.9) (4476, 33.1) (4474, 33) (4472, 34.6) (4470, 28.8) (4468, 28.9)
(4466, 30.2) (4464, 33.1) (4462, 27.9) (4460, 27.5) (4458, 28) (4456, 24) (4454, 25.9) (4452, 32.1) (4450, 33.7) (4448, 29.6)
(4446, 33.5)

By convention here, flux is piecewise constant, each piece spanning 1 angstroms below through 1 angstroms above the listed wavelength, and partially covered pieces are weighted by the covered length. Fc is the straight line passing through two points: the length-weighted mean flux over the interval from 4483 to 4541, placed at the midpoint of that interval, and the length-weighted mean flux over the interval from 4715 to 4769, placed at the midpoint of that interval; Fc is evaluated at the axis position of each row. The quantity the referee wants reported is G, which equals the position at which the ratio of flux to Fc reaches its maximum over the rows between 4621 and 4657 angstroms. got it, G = 4624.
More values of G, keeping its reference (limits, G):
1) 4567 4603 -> 4568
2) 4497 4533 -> 4516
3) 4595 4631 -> 4624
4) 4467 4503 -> 4486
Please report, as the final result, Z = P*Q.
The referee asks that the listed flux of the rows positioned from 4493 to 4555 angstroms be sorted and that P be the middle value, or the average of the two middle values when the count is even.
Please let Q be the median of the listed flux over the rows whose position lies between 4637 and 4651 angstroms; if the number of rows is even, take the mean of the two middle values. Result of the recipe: 1082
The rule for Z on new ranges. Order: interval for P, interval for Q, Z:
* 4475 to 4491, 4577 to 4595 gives 1089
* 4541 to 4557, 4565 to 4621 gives 1092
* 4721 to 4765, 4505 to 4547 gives 1142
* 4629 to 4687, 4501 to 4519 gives 1159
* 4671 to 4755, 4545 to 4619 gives 1151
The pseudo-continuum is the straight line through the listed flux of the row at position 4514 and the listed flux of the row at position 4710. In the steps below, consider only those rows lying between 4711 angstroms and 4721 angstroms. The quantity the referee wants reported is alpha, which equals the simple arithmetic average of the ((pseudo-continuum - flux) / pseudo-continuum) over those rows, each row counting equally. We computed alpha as -0.089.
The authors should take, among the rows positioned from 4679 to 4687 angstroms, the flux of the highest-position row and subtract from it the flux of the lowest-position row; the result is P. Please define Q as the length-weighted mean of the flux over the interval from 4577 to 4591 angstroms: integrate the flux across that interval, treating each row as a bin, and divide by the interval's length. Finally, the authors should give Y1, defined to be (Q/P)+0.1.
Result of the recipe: 13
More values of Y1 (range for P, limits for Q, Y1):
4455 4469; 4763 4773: 7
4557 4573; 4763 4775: -5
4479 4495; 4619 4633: 50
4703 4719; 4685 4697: 6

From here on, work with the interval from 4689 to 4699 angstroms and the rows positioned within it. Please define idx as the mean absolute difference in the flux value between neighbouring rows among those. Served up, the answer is 2.6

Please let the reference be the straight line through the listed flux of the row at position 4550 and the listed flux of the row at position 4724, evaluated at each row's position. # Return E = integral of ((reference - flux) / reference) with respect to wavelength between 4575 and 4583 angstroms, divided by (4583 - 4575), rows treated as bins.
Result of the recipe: -0.03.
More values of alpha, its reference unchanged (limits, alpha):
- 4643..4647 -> -0.036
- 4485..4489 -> -0.077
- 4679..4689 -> -0.052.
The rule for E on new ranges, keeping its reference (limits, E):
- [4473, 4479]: -0.18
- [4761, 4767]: 0.07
